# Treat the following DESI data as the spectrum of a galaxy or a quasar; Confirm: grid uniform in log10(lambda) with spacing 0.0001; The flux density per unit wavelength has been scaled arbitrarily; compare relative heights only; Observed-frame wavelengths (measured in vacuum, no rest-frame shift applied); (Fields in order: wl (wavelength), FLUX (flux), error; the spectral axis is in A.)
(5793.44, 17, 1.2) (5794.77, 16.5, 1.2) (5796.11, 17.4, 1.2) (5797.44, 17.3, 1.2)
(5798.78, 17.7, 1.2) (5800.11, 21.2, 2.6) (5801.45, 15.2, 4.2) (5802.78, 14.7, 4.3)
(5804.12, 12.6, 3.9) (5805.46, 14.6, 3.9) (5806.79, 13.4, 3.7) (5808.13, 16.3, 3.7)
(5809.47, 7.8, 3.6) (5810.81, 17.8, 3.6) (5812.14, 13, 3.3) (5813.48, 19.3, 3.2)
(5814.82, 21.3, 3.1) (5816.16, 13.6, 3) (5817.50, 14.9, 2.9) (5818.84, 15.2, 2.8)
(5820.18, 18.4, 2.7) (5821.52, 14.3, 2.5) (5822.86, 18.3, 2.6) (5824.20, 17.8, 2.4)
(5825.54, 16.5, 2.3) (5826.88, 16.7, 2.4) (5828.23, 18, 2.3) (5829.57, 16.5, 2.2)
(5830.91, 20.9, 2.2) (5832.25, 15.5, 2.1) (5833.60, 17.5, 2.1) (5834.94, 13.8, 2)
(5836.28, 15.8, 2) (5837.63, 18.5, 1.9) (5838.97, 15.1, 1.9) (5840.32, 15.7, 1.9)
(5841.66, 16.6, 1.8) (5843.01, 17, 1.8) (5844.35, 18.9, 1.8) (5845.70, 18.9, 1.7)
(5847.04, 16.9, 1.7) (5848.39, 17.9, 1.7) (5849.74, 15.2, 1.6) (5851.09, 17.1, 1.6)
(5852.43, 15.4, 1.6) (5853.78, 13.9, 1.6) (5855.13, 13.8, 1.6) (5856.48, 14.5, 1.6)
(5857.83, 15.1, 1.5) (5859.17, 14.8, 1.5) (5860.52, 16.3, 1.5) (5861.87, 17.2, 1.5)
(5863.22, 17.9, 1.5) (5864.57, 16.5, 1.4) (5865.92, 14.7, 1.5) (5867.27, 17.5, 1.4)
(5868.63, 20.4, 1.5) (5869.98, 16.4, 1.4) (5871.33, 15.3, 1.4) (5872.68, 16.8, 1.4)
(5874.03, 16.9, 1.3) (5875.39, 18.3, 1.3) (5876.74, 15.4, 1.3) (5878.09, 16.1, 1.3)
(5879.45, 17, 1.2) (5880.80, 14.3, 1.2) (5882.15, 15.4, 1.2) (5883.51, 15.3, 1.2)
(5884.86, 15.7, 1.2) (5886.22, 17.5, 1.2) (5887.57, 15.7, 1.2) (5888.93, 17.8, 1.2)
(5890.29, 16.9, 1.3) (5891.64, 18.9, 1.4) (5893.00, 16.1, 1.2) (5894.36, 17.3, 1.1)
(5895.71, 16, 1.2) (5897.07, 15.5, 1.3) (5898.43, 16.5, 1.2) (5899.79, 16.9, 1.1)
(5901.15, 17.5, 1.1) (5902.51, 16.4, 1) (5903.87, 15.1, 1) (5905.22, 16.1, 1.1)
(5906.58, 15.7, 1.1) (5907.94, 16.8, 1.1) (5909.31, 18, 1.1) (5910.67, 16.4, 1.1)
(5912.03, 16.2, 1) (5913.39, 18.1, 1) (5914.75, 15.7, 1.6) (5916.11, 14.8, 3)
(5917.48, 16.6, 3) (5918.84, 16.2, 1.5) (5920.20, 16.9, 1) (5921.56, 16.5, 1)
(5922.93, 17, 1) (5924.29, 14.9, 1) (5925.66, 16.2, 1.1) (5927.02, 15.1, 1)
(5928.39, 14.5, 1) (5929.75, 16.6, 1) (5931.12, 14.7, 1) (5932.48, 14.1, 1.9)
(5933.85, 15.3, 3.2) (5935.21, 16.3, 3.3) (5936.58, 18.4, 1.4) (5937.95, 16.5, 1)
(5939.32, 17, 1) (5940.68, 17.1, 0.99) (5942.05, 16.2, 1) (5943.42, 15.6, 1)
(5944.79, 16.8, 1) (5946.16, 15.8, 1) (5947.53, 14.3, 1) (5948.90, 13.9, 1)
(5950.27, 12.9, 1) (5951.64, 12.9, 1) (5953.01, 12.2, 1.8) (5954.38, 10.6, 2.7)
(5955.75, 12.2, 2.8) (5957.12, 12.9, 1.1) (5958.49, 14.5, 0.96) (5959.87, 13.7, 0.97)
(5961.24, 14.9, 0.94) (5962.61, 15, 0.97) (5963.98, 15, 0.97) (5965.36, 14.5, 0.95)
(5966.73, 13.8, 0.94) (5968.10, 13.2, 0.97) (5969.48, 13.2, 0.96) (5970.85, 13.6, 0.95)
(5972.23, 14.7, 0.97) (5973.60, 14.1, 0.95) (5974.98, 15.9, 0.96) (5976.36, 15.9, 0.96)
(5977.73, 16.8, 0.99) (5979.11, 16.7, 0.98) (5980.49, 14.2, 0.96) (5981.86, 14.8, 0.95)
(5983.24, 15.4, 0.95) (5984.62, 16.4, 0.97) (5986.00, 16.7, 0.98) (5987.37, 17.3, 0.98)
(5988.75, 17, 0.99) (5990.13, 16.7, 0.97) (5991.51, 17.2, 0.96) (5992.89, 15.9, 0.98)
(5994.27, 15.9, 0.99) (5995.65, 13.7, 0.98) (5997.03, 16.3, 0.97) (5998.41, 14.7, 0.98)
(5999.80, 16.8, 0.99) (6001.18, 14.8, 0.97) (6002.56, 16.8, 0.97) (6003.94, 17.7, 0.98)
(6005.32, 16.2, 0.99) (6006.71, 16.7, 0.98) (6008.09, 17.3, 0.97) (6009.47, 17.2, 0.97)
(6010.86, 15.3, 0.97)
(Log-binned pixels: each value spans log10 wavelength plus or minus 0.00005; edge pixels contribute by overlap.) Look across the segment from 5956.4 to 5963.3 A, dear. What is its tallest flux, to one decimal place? 15.0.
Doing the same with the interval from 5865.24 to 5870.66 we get 20.4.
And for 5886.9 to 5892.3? 18.9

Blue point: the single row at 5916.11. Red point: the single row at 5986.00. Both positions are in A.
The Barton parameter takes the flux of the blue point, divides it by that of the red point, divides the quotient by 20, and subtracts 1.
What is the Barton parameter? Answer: -0.956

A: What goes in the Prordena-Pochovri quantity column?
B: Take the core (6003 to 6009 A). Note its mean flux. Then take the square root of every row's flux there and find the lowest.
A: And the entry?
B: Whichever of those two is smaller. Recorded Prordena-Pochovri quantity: 4.02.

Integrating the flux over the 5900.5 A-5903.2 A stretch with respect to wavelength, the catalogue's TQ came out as 46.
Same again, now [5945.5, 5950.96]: 78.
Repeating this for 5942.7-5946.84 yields 66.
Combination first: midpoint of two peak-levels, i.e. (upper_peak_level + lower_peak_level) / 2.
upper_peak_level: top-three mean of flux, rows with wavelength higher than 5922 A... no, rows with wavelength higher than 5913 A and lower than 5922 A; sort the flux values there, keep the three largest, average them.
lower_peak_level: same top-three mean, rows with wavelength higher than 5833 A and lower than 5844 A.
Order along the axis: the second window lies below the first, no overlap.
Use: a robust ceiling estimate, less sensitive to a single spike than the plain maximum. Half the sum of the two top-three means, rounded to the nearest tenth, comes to 17.4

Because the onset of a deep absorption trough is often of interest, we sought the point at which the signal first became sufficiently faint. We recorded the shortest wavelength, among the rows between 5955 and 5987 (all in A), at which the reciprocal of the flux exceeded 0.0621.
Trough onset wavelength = 5955.75 A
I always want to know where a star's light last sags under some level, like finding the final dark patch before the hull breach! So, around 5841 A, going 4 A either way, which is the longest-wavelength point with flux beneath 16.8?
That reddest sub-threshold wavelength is 5841.66 A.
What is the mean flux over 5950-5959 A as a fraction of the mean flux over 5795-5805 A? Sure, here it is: 0.76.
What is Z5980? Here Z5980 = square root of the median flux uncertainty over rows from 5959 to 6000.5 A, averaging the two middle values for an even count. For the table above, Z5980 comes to 0.98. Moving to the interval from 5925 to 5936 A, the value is 1.02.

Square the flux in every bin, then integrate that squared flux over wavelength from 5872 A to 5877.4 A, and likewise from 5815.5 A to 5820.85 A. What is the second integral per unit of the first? 0.85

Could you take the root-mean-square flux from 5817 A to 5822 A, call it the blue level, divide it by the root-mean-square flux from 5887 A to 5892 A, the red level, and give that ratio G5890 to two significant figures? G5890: 0.91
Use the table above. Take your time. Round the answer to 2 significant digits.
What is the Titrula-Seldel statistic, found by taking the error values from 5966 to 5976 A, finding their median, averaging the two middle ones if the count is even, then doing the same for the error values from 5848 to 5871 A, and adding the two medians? 2.5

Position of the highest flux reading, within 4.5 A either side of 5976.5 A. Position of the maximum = 5977.73 A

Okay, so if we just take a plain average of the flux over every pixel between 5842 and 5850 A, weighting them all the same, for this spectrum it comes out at 17.5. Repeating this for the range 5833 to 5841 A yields 16.1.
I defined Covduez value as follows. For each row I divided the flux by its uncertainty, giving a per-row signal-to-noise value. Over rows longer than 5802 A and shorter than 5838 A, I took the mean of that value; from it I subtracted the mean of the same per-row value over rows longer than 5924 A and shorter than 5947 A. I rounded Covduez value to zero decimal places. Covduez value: -8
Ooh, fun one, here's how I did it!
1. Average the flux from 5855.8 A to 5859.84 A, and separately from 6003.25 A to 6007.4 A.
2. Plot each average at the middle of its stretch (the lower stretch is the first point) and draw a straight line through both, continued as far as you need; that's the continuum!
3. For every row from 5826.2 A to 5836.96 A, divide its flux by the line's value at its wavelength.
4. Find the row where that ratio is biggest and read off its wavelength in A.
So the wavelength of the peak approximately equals 5830.91 A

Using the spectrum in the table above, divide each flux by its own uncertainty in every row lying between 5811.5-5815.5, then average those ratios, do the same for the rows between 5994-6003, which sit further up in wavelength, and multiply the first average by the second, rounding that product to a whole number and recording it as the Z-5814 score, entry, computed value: 89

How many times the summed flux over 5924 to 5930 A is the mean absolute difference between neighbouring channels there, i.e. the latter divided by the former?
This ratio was 0.016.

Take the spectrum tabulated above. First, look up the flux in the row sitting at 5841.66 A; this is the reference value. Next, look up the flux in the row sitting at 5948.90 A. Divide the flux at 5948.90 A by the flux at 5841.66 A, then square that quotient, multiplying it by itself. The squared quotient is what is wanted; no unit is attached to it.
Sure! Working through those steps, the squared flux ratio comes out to 0.70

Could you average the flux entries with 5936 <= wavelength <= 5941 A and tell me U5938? 17.2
